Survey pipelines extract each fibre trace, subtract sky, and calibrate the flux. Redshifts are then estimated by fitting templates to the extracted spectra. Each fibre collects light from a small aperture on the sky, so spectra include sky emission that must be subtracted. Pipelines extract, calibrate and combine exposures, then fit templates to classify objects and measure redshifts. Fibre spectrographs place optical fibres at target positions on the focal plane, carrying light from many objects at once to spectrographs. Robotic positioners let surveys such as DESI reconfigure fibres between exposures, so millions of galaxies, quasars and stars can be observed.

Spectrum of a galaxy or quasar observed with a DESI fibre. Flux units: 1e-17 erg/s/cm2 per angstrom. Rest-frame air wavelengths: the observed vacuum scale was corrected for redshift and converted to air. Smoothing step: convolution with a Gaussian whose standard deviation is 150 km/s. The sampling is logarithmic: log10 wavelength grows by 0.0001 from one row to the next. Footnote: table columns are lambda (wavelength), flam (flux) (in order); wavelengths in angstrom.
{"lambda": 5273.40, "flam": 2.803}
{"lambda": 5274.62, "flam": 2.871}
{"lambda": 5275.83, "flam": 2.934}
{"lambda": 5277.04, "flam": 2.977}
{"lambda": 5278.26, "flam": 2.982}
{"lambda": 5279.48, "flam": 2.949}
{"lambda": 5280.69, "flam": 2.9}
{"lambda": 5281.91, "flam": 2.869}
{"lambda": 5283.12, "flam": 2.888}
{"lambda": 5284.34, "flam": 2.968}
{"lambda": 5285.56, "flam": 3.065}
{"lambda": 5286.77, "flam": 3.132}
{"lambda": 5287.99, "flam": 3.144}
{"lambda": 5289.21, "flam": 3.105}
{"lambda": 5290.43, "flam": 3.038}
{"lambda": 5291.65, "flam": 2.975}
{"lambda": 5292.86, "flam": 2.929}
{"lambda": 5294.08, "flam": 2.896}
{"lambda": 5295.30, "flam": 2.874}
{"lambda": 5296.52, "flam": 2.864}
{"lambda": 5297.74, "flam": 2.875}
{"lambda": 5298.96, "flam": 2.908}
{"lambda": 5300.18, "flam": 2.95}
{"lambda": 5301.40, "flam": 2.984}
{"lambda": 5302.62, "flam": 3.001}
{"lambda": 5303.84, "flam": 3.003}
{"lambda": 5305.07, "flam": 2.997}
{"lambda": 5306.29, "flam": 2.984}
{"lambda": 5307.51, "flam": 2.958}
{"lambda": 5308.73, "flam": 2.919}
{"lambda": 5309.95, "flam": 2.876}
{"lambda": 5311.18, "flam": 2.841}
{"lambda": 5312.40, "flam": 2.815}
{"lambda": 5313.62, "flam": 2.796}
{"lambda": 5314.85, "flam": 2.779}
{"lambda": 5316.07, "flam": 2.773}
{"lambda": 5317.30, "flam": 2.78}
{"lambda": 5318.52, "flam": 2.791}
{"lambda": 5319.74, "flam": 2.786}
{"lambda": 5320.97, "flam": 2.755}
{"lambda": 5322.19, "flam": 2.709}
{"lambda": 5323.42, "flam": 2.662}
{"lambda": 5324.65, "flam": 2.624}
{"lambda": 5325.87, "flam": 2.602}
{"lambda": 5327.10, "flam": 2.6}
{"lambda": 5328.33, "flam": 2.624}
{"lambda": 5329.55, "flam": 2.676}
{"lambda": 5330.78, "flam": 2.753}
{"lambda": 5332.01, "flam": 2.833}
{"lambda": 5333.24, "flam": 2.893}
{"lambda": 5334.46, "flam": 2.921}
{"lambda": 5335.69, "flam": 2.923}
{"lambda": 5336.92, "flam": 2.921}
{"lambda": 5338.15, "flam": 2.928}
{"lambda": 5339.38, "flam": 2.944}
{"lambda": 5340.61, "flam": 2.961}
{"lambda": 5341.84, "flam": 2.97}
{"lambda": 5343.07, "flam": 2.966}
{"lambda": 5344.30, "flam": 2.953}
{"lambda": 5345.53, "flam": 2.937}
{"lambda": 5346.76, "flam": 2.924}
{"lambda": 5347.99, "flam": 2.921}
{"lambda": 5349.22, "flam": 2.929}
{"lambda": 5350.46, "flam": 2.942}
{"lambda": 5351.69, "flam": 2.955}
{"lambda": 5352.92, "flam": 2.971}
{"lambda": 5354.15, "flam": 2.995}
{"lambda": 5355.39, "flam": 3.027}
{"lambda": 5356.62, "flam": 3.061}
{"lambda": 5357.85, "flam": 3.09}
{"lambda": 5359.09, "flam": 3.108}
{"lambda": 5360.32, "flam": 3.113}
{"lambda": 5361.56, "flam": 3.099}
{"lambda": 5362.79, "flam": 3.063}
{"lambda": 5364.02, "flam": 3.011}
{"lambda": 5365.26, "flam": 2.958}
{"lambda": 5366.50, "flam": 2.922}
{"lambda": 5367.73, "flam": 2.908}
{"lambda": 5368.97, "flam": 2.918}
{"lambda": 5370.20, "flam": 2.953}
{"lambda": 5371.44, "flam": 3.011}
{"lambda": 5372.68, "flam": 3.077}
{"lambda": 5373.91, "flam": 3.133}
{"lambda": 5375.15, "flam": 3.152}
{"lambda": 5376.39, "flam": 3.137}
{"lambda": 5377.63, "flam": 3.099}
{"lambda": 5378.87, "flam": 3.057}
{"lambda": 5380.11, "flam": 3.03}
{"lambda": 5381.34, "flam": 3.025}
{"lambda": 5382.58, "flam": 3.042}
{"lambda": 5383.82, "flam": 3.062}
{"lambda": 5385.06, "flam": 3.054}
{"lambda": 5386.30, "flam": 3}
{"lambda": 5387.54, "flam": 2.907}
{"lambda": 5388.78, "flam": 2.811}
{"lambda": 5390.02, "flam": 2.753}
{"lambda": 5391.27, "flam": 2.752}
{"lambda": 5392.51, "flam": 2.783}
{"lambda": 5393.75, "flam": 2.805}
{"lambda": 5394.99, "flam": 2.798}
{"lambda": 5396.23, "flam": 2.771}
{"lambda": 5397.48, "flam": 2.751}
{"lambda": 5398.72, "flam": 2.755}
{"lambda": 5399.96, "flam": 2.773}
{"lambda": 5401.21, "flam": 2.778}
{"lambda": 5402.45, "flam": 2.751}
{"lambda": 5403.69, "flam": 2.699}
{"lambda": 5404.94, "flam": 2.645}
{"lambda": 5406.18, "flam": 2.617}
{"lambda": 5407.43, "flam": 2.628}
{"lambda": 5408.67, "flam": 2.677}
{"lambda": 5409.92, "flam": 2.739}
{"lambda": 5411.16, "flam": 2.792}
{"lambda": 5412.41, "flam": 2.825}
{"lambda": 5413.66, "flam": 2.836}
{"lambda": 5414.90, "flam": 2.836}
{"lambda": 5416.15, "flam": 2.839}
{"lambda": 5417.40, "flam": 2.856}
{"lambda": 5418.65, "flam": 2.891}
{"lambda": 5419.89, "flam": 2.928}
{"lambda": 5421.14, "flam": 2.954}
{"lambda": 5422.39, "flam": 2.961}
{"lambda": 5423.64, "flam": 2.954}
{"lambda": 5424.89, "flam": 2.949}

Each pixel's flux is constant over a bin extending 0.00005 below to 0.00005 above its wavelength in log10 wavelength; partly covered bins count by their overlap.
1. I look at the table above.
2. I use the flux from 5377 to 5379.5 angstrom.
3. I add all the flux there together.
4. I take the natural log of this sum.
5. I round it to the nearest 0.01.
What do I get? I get 1.82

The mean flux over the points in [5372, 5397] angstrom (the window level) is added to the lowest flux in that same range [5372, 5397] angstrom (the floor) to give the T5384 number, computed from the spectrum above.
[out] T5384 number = 5.71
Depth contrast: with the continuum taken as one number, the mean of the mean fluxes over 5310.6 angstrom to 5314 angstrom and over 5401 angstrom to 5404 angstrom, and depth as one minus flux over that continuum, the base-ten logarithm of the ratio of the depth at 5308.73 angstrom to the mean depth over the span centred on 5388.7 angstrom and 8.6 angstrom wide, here 0.21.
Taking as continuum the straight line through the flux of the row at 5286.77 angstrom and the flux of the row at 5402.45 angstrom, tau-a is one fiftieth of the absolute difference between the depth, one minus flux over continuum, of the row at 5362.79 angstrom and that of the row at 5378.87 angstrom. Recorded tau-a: 0.0004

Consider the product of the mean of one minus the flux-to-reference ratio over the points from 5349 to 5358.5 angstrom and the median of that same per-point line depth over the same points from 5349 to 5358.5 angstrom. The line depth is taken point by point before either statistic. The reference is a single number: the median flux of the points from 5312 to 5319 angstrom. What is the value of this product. 0.005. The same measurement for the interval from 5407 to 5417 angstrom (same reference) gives 0.000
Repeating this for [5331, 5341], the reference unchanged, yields 0.002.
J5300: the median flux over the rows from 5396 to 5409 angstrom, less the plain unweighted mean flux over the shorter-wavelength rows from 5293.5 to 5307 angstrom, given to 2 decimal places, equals -0.19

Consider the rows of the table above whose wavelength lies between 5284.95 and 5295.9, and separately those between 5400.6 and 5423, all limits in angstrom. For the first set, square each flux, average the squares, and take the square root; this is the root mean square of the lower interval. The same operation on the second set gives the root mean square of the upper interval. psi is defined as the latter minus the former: -0.23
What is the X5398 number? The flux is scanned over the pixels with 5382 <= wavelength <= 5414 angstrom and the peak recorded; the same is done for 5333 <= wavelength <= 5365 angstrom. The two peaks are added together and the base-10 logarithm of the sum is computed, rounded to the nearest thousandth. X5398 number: 0.791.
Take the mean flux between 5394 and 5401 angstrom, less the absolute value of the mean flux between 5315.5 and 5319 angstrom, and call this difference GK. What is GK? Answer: -0.01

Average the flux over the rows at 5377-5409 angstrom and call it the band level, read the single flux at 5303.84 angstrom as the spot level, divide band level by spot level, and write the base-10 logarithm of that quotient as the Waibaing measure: -0.024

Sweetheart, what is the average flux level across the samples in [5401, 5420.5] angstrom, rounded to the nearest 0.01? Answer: 2.77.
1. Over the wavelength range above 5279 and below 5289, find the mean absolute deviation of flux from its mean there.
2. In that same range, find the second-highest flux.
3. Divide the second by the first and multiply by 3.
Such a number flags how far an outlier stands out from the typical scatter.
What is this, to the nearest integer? 101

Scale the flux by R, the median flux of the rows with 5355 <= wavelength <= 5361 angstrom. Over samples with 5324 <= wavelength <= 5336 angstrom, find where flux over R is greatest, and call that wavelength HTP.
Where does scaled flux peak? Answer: 5335.69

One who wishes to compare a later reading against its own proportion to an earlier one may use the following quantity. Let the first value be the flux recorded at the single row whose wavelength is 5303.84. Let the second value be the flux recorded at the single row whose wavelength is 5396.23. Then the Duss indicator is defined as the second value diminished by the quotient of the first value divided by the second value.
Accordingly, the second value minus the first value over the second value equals 1.7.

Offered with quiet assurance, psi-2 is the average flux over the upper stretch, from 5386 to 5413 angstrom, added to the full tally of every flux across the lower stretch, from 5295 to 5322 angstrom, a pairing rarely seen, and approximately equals 66.1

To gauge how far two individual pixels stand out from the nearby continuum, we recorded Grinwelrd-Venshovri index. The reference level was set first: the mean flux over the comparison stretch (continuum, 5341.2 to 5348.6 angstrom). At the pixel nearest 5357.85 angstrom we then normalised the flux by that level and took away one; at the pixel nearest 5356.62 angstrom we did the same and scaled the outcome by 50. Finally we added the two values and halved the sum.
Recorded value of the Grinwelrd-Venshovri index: 1.0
